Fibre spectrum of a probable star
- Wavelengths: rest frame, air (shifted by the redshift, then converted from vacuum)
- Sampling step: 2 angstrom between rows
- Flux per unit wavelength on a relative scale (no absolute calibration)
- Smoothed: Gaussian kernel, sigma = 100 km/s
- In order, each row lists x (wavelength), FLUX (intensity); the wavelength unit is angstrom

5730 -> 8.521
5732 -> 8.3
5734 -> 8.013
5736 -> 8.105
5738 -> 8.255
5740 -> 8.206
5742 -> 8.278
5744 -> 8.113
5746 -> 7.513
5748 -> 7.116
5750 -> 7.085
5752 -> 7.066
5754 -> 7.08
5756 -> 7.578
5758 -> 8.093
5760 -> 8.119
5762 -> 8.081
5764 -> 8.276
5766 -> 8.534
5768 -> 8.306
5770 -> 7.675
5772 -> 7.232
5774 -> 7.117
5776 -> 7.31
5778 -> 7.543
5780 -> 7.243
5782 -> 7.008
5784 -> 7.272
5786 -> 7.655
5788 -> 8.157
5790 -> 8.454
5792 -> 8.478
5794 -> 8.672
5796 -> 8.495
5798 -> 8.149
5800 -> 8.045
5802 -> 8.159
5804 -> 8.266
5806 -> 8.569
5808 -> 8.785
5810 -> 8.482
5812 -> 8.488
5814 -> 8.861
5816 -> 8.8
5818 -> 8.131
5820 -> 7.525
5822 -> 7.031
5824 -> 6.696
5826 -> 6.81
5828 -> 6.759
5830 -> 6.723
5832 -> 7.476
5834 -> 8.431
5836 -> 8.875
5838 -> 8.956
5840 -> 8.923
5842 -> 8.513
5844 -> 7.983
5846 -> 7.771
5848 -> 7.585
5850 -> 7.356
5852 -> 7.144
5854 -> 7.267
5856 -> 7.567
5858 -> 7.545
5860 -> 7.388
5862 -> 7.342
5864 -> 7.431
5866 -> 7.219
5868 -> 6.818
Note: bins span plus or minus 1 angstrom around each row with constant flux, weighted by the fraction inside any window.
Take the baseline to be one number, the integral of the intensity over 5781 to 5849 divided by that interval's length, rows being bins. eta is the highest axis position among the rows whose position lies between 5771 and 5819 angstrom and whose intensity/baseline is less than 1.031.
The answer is 5818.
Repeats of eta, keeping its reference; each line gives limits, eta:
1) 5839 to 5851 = 5850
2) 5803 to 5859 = 5858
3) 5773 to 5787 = 5786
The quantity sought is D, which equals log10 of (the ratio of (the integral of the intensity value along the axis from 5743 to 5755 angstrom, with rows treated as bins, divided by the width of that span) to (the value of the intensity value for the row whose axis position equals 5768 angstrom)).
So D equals -0.054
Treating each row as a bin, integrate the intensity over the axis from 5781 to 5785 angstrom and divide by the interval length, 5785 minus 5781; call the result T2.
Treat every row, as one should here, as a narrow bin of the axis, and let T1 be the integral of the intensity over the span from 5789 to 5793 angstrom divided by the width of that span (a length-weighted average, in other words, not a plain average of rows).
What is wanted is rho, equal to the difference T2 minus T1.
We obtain -1.3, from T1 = 8.5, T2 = 7.14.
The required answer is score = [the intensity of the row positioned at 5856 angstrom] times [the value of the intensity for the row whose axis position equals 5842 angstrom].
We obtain 64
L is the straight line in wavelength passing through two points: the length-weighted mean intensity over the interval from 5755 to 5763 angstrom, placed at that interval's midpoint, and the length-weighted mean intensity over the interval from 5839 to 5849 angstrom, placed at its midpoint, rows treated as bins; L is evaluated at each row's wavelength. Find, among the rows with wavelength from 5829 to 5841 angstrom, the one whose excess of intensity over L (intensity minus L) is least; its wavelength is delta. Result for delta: 5830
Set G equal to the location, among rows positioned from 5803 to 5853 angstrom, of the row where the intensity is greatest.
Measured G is 5838 angstrom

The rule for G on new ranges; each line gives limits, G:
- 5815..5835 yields 5816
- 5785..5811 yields 5808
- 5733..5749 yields 5742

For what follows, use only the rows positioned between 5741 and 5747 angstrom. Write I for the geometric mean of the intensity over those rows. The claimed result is 7.96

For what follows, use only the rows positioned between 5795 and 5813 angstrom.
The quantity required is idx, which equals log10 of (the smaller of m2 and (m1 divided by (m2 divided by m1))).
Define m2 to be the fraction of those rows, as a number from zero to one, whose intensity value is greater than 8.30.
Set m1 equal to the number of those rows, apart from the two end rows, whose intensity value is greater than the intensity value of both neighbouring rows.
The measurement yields -0.26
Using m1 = 1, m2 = 0.56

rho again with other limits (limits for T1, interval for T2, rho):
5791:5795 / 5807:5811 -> 0.1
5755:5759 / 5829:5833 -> -0.7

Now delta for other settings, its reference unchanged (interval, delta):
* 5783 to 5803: 5784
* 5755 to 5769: 5756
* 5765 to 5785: 5782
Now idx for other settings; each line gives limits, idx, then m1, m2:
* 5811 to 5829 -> -0.48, 2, 0.33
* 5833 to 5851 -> -0.26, 1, 0.56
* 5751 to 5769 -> -0.65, 2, 0.22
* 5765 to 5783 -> -0.65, 1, 0.22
